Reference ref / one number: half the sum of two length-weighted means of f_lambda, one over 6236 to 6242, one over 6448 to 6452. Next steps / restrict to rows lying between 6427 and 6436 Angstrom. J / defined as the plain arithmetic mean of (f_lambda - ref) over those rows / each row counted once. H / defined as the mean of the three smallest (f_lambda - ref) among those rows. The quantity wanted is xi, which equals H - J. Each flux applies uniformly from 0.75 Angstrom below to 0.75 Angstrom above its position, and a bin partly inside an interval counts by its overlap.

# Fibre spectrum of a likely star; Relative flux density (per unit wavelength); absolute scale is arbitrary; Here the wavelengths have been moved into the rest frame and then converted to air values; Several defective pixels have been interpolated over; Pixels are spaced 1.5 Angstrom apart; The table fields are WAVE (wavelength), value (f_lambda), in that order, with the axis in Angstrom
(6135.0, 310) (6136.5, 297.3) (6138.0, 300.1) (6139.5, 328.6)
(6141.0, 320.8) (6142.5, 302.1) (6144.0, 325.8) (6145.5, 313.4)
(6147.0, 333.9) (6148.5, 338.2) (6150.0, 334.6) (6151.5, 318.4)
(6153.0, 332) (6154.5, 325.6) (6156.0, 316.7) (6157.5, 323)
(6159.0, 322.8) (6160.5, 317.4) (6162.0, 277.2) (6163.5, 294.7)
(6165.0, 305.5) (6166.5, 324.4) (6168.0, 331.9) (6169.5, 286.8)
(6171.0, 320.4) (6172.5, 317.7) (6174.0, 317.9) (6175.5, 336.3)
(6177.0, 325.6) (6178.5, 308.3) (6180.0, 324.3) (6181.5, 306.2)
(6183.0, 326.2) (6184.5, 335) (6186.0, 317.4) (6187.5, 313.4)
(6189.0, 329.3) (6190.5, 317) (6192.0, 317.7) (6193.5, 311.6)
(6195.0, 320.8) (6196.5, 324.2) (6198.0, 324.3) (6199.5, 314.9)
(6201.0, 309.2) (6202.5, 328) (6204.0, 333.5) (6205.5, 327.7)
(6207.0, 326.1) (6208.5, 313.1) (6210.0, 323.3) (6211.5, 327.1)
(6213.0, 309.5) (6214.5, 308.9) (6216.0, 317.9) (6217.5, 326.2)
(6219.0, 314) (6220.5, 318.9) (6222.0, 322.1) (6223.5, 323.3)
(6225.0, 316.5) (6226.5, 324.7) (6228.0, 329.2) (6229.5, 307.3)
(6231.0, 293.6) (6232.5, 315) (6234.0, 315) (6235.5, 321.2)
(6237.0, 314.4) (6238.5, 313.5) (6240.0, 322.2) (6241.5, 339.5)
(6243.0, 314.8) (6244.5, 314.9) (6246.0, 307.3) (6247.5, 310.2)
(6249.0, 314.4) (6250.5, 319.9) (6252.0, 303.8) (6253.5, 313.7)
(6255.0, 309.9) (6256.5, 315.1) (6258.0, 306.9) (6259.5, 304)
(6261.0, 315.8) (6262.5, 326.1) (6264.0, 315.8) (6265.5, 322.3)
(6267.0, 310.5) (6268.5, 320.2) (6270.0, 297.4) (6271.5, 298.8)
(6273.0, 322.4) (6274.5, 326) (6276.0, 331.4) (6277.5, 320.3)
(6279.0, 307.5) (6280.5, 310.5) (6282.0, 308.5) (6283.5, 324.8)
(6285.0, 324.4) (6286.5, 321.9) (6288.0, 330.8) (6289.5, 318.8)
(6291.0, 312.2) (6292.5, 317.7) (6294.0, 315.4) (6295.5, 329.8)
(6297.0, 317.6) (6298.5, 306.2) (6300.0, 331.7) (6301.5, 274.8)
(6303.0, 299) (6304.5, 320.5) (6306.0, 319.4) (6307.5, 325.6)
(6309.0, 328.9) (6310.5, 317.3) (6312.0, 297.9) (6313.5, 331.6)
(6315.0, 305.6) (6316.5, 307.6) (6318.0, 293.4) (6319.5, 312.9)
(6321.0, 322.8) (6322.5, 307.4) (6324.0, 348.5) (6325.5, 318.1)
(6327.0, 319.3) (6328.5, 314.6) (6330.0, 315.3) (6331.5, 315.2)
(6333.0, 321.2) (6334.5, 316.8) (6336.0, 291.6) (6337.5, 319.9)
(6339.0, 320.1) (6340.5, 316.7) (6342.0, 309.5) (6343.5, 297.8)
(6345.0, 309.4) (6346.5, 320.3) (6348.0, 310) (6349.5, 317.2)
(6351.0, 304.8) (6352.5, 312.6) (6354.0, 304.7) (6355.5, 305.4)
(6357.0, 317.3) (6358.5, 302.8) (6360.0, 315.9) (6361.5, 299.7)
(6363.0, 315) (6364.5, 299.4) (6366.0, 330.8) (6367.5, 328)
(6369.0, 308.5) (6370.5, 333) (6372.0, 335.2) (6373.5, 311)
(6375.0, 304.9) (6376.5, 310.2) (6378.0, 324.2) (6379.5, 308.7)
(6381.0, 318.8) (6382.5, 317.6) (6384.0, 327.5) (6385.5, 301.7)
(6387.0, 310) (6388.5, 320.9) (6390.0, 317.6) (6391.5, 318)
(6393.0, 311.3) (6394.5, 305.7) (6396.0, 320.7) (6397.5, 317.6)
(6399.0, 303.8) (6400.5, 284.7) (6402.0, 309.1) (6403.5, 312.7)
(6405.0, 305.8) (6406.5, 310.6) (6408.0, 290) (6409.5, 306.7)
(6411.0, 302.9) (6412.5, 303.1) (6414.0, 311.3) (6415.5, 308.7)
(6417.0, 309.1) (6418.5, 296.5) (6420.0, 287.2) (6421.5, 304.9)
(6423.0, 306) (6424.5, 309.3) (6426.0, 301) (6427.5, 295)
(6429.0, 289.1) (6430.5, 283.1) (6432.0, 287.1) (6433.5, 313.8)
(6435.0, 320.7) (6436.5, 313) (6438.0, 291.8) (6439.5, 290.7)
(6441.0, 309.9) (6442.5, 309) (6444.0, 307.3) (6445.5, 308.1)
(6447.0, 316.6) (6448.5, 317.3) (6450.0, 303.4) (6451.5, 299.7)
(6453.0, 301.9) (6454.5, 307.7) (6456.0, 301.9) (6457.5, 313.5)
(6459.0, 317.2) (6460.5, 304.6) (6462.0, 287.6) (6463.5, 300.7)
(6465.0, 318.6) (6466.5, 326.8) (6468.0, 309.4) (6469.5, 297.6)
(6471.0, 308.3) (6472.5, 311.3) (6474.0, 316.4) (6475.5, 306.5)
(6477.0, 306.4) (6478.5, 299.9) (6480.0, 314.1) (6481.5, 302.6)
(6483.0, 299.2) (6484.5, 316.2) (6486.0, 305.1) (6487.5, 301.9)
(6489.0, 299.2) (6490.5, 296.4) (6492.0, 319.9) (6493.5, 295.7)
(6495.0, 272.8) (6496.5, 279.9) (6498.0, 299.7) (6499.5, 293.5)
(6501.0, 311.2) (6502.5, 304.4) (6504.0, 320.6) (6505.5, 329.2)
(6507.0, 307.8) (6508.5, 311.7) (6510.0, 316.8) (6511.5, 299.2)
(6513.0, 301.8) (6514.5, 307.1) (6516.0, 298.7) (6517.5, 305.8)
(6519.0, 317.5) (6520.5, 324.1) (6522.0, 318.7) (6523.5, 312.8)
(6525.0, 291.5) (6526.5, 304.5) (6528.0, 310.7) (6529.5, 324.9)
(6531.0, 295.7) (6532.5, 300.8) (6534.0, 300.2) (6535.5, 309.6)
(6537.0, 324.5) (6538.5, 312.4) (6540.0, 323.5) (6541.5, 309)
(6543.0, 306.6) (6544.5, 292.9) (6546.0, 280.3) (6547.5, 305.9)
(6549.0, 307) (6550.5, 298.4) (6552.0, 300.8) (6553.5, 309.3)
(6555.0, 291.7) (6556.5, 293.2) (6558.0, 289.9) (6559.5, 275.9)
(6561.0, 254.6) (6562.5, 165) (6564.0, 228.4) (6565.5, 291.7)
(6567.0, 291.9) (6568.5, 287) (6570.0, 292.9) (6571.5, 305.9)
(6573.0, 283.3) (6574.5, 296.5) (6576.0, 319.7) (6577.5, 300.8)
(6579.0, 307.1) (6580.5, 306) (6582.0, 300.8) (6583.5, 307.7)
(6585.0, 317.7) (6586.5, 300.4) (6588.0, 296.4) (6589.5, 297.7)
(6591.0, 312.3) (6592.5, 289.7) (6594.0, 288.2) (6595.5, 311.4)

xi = -12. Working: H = -27.7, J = -16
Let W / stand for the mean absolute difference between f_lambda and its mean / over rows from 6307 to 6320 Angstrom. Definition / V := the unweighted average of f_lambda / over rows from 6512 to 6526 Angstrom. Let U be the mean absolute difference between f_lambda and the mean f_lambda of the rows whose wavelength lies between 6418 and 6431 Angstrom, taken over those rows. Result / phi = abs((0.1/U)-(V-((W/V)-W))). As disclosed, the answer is 320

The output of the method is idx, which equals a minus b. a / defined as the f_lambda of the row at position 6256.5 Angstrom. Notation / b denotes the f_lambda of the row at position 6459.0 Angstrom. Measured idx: -2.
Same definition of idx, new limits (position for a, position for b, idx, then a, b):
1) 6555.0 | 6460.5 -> -13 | 291.7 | 304.6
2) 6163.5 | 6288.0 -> -36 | 294.7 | 330.8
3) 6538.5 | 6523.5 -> 0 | 312.4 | 312.8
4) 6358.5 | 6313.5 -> -29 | 302.8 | 331.6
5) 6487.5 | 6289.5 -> -17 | 301.9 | 318.8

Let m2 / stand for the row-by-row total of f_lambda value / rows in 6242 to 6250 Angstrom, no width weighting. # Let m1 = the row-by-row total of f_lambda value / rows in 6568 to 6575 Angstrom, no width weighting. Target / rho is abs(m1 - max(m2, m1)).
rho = 96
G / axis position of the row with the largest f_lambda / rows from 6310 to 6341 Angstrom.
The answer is 6324.0 Angstrom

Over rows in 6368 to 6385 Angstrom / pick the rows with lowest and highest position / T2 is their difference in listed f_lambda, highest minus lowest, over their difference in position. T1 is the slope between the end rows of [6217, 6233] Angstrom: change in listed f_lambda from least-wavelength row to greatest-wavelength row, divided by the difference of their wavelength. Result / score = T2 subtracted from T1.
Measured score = -2.0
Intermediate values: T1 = -0.7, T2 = 1.3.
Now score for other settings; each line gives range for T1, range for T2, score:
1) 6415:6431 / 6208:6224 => -2.4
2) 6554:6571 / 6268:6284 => -0.2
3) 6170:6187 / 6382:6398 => -0.2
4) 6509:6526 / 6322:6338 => -2.5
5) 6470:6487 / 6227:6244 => 0.7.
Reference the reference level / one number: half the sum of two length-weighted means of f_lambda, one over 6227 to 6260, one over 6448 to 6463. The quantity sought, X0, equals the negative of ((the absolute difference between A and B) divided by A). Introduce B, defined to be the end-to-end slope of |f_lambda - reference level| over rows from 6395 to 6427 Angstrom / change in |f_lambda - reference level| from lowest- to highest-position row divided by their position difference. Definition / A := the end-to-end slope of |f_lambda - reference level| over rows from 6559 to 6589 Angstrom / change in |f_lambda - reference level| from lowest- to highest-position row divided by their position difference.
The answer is 0.9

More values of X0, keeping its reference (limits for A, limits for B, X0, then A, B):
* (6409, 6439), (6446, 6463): -0.9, 0.52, 1.0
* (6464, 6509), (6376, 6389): 6.6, -0.16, 0.9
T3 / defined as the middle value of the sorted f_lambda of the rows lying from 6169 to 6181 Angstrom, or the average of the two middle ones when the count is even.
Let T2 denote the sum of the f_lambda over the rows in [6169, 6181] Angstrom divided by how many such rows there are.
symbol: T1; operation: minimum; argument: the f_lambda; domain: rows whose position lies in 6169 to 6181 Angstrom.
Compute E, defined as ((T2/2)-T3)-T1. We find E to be -447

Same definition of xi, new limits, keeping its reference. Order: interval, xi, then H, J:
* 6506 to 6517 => -6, -14.2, -8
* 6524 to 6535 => -8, -18.3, -10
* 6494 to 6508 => -20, -32.0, -12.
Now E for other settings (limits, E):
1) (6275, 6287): -469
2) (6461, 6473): -443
